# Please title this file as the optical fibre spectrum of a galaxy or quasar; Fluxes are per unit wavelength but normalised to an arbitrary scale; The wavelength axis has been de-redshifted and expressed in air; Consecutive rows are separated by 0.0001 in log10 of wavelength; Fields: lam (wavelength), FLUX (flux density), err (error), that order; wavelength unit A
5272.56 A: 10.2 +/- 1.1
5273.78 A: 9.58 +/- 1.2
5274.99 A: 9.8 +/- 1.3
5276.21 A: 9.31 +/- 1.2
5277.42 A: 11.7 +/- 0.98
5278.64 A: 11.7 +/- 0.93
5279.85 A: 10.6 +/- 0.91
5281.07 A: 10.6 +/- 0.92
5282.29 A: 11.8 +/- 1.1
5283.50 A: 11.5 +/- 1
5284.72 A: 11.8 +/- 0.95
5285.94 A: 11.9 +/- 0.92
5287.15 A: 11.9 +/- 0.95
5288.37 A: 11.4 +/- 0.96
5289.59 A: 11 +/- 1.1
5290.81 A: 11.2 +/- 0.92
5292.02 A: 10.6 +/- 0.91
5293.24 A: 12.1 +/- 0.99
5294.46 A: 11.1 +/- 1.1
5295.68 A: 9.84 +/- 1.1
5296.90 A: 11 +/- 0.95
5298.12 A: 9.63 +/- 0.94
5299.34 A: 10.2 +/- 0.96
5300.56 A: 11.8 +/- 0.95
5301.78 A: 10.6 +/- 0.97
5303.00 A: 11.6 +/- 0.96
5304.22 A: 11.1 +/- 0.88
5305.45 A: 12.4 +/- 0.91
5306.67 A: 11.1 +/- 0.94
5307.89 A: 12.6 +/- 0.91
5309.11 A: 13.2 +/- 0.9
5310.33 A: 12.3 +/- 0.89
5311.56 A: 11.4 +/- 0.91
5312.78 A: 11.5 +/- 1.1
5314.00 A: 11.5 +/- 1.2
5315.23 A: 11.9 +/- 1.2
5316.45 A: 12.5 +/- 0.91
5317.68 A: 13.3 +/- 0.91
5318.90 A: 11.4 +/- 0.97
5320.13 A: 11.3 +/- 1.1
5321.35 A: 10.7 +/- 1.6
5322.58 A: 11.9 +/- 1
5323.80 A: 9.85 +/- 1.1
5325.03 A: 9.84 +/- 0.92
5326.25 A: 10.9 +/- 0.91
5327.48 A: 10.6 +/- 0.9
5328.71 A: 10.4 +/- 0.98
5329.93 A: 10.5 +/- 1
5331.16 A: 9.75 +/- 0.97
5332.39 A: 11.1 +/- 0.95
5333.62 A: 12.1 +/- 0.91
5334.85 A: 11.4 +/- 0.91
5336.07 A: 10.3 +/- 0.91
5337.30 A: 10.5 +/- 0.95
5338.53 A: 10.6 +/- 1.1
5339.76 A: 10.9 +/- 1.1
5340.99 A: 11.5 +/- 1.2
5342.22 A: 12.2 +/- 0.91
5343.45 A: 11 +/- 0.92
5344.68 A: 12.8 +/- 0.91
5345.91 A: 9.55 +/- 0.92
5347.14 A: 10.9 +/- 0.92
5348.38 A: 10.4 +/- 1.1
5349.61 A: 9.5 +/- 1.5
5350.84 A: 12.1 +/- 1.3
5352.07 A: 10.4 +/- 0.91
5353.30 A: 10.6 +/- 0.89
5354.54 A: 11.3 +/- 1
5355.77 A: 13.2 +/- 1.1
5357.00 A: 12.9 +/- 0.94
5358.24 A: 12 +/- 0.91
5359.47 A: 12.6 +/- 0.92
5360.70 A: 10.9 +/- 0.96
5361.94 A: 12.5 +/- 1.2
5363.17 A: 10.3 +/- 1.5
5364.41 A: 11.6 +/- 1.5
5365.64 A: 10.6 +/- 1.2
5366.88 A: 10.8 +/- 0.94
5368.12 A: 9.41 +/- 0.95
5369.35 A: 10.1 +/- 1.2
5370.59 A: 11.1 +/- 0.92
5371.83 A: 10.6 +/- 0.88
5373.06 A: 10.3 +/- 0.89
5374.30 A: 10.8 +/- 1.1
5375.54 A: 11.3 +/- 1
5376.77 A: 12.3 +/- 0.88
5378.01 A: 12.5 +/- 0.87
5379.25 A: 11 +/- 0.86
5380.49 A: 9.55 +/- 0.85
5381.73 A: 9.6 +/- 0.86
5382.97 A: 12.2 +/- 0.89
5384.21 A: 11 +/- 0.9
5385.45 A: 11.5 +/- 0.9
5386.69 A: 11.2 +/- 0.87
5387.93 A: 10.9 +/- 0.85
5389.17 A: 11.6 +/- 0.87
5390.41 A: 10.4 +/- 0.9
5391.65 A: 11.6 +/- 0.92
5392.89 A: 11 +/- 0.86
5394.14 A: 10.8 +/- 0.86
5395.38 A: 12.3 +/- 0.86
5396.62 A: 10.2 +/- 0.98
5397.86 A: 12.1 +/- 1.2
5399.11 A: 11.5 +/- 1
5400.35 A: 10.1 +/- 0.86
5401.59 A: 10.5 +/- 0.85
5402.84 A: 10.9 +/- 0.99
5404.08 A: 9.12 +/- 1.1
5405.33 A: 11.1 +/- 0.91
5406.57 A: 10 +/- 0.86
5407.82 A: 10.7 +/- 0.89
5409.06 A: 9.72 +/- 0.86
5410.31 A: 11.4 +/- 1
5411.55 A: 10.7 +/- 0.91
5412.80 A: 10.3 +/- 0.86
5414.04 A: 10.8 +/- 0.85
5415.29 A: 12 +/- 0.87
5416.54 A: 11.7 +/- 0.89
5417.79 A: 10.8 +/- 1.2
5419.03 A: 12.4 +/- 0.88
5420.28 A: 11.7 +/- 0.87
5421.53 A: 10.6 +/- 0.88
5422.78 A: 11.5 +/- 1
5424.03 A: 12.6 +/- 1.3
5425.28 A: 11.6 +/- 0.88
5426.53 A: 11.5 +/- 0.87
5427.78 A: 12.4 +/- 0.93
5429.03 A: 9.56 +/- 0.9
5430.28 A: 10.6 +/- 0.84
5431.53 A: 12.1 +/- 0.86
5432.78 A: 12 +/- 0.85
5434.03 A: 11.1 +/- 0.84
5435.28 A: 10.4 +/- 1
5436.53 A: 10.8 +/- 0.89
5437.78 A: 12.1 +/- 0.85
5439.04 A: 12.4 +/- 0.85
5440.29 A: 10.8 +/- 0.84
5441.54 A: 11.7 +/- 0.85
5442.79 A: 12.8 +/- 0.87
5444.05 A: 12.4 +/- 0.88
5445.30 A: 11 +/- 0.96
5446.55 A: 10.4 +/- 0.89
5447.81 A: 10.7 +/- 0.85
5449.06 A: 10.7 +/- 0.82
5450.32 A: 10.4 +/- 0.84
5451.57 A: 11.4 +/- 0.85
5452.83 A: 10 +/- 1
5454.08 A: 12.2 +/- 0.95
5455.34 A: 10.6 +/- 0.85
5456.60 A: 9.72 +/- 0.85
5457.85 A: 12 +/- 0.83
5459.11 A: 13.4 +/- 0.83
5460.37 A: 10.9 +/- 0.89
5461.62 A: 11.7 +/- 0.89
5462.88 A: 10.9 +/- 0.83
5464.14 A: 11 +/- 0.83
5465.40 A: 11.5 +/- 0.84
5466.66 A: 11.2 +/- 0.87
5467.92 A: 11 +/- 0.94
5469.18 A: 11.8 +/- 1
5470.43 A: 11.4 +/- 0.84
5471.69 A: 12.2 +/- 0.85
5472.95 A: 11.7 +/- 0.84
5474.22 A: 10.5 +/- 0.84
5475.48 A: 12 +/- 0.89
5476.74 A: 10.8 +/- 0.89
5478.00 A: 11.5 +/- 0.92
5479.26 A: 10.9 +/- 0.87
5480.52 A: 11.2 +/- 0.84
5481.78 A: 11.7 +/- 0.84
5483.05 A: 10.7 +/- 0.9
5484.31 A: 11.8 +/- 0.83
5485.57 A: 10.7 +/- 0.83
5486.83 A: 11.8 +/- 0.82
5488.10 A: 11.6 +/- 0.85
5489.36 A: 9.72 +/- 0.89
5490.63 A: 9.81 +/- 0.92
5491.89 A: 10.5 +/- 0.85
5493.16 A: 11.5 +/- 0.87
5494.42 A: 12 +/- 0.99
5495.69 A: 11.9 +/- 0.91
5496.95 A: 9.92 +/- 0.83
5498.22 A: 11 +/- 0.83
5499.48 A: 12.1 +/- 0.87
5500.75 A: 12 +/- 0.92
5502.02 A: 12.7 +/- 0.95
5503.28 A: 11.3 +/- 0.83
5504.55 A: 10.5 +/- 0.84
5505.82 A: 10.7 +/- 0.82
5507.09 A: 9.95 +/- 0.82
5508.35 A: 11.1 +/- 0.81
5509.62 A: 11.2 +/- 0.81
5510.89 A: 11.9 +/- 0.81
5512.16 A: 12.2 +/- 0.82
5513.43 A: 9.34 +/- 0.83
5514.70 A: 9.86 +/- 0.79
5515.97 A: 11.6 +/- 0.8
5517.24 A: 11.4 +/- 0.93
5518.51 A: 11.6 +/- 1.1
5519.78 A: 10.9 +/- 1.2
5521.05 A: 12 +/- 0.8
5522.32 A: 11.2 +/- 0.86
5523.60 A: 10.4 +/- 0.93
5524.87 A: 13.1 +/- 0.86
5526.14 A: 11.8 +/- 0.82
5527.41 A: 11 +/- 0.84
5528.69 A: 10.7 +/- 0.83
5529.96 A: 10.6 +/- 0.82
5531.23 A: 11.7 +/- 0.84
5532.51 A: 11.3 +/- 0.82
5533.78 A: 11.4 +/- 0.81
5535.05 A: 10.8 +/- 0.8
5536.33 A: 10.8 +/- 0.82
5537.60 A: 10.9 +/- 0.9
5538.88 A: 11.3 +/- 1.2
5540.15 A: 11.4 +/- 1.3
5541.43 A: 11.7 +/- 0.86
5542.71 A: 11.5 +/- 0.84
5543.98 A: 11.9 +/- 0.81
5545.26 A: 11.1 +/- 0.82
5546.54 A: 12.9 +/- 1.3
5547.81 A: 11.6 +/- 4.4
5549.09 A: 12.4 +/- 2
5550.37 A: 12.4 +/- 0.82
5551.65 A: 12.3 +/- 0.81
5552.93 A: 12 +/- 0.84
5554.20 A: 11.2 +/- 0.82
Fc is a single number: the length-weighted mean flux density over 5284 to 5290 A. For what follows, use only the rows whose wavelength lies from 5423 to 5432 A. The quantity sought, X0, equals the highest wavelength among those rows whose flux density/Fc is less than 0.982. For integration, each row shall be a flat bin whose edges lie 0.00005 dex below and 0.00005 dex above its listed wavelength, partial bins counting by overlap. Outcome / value 5430.28 A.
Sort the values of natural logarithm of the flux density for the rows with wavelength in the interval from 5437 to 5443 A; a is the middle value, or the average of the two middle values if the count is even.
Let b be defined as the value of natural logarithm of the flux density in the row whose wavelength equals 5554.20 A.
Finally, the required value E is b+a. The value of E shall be 4.91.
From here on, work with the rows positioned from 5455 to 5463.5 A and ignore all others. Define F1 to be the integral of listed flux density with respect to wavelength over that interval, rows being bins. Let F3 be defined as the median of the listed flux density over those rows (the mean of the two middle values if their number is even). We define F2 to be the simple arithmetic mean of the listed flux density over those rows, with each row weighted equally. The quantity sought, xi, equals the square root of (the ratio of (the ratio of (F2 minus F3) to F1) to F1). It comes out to 0.007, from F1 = 96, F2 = 11.3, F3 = 10.9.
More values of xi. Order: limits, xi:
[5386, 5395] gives 0.003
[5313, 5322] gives 0.005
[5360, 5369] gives 0.003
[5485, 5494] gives 0.003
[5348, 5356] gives 0.008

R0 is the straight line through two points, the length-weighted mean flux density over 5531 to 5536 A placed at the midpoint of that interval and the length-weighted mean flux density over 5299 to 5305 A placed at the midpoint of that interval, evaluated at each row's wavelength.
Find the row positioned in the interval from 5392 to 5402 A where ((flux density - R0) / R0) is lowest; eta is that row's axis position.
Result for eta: 5400.35 A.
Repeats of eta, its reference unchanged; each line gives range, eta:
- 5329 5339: 5331.16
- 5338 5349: 5345.91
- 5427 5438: 5429.03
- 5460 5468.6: 5462.88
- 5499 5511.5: 5507.09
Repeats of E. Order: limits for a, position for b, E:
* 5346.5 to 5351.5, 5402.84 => 4.75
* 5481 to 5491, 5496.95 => 4.71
